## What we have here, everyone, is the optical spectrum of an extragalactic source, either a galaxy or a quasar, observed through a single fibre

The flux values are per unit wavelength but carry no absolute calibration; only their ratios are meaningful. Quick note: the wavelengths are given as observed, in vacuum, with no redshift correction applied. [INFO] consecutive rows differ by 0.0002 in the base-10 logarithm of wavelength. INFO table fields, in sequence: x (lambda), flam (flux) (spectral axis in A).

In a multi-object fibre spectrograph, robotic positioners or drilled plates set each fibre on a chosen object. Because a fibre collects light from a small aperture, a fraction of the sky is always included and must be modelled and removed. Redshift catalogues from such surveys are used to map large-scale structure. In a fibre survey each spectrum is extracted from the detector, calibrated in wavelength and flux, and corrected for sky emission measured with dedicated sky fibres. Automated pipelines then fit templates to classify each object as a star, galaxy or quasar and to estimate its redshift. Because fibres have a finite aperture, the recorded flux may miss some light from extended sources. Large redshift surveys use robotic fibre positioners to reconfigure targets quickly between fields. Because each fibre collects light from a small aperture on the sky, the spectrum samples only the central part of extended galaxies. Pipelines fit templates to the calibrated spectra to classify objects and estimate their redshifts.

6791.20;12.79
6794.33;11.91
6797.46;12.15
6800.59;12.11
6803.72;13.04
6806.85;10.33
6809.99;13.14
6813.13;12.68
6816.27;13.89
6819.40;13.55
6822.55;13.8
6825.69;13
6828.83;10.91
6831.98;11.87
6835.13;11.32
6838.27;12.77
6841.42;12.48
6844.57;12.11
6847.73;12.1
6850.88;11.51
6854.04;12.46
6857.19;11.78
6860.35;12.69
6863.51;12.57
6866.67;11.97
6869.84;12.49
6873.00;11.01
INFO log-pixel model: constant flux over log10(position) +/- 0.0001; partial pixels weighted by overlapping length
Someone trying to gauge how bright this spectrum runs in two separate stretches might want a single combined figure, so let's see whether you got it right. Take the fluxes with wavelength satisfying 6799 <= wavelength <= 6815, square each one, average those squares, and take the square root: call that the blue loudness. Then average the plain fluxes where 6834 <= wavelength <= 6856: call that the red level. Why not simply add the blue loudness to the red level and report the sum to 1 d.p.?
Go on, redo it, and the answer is 24.4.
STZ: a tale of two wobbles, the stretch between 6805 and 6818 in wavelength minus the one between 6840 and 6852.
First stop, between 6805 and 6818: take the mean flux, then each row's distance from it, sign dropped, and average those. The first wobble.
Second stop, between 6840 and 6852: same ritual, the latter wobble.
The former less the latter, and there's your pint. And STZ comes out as 0.82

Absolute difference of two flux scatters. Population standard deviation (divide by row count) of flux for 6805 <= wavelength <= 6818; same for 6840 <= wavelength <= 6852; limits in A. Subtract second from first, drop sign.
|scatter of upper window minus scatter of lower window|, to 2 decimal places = 0.98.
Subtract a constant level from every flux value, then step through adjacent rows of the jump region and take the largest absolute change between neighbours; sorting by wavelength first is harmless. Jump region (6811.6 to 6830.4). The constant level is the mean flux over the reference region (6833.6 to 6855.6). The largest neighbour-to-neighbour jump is 2.1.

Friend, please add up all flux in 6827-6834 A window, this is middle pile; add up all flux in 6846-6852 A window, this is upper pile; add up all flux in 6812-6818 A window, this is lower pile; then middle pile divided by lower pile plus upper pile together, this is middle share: 0.45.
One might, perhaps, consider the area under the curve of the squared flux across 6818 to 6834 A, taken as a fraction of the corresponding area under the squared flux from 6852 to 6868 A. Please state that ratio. 1.06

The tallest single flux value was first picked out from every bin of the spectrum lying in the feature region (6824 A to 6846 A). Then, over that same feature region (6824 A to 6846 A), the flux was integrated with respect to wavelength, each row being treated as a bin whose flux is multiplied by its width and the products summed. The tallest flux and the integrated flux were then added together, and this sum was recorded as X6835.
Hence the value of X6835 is 279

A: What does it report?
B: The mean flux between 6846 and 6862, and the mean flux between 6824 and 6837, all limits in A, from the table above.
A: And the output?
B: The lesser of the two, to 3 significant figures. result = 11.8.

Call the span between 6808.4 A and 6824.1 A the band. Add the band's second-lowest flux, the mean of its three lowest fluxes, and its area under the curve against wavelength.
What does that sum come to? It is 237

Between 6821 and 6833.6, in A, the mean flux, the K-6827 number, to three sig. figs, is 12.4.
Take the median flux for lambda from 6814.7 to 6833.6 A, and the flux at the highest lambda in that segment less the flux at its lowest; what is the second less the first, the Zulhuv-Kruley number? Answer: -15.3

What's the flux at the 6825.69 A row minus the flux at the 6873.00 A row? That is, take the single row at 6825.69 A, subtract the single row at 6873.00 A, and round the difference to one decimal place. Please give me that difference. 2.0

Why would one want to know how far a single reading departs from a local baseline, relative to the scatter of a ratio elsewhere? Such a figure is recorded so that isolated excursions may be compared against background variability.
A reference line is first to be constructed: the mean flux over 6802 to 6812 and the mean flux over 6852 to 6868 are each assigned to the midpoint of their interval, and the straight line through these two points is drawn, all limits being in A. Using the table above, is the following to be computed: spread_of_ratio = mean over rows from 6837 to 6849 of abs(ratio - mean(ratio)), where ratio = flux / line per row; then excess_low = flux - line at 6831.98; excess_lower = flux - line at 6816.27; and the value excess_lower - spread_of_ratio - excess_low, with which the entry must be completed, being 2.0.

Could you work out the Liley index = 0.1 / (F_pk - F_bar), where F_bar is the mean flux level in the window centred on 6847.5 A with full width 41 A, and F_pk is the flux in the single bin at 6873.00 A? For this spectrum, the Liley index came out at -0.10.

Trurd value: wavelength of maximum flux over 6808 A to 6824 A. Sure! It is 6816.27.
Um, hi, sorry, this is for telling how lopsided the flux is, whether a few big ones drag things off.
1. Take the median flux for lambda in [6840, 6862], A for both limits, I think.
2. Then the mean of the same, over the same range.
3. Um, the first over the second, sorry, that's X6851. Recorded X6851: 1.00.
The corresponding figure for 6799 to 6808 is 1.02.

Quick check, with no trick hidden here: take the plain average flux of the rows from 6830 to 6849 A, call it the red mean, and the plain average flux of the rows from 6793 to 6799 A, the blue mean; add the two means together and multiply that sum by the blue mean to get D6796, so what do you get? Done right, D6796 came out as 290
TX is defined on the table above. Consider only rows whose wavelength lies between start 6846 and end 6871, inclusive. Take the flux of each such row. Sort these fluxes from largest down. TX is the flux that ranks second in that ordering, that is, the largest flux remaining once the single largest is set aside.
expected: 12.57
